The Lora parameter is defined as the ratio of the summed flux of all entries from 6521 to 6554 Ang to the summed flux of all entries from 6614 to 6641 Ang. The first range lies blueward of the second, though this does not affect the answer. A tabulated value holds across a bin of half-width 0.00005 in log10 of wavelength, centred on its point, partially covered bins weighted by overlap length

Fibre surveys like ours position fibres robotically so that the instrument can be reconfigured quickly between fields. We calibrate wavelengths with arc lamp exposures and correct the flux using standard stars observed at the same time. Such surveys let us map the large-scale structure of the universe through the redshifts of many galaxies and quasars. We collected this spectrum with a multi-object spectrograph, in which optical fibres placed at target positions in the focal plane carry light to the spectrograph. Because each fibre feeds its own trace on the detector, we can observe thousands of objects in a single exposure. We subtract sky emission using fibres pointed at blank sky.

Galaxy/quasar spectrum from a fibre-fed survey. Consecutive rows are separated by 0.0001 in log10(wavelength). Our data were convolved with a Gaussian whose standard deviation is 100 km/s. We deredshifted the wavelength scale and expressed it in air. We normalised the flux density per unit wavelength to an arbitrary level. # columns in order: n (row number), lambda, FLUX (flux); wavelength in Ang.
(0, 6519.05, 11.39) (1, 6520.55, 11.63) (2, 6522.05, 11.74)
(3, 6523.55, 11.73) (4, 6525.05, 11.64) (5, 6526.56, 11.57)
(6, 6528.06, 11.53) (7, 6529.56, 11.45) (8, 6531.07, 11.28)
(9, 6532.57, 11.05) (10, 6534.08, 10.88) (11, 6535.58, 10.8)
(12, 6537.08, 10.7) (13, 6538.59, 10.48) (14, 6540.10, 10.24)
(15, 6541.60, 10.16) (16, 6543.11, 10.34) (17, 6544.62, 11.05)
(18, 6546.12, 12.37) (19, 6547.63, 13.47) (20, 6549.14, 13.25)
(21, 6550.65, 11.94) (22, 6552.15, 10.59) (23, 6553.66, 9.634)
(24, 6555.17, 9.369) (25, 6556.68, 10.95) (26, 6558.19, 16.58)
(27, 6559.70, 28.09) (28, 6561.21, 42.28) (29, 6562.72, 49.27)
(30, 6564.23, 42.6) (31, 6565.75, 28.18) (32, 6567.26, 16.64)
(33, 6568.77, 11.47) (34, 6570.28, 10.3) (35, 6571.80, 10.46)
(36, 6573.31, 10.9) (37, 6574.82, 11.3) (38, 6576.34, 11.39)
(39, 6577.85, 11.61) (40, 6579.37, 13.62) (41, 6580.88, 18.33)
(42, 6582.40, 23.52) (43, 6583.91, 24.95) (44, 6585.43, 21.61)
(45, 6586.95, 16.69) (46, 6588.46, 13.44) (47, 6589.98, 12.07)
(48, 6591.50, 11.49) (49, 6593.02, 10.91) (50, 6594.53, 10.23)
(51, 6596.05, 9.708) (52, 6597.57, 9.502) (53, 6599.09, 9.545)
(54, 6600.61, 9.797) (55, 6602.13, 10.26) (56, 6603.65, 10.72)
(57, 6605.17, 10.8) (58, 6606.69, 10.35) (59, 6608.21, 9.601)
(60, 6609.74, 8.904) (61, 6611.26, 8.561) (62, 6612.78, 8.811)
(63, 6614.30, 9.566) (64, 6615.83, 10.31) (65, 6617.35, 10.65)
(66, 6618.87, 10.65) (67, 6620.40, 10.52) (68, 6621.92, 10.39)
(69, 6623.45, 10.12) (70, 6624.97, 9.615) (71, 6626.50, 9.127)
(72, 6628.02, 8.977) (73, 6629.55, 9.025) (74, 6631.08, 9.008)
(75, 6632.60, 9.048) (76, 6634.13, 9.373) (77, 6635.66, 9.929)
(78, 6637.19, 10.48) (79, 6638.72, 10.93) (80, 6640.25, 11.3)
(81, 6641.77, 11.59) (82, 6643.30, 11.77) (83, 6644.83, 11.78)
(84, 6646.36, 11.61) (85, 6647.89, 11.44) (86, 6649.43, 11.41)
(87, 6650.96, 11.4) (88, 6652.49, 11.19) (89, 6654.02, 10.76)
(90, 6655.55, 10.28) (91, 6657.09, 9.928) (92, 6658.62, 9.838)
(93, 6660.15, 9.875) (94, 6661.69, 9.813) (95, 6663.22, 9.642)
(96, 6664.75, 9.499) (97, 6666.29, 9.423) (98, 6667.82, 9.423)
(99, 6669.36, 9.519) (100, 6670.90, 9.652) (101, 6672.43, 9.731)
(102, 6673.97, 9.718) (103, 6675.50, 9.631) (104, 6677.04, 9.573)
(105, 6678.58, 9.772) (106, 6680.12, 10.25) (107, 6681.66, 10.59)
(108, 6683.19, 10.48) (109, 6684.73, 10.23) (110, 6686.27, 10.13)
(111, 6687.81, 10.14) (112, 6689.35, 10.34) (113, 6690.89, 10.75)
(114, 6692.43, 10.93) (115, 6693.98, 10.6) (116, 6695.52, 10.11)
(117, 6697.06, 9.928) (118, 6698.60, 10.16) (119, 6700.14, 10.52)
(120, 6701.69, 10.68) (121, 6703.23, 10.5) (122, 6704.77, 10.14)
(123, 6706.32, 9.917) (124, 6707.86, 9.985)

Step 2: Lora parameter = 1.4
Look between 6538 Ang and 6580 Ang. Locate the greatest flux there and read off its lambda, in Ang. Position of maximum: 6562.72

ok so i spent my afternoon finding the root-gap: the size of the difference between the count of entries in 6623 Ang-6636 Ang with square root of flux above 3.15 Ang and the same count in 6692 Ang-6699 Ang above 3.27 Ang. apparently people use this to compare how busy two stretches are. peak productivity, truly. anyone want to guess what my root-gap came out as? 1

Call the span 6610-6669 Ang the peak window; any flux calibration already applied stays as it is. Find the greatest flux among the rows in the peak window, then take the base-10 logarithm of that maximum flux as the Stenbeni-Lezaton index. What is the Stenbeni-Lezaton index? 1.07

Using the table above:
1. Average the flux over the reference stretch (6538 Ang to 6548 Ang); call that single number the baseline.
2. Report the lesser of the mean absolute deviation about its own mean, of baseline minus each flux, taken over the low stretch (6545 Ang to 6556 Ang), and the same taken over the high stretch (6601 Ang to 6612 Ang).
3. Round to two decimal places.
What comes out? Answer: 0.74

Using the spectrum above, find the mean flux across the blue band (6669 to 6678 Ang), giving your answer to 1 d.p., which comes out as 9.6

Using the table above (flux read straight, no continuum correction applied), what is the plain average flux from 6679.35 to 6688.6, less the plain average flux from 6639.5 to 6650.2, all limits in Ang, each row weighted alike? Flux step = -1.3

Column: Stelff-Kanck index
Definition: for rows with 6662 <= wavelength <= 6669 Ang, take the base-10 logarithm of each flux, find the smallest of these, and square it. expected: 0.95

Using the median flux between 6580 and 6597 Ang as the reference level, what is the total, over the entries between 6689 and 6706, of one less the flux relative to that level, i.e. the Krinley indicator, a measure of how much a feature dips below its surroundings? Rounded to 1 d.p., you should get 2.5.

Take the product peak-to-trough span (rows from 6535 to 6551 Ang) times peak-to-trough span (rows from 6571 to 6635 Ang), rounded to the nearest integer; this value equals 54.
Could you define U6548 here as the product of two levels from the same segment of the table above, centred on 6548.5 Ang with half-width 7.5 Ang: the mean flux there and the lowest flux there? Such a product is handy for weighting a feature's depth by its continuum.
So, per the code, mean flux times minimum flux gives 105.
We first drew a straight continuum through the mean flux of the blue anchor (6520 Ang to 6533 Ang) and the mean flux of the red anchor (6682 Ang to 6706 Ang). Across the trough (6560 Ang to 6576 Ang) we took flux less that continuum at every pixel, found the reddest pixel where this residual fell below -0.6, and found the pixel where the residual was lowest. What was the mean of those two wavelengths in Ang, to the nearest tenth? 6571.0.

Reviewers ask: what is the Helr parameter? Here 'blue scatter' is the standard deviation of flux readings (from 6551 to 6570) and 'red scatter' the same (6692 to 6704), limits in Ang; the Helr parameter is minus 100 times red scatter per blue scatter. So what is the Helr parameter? -2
